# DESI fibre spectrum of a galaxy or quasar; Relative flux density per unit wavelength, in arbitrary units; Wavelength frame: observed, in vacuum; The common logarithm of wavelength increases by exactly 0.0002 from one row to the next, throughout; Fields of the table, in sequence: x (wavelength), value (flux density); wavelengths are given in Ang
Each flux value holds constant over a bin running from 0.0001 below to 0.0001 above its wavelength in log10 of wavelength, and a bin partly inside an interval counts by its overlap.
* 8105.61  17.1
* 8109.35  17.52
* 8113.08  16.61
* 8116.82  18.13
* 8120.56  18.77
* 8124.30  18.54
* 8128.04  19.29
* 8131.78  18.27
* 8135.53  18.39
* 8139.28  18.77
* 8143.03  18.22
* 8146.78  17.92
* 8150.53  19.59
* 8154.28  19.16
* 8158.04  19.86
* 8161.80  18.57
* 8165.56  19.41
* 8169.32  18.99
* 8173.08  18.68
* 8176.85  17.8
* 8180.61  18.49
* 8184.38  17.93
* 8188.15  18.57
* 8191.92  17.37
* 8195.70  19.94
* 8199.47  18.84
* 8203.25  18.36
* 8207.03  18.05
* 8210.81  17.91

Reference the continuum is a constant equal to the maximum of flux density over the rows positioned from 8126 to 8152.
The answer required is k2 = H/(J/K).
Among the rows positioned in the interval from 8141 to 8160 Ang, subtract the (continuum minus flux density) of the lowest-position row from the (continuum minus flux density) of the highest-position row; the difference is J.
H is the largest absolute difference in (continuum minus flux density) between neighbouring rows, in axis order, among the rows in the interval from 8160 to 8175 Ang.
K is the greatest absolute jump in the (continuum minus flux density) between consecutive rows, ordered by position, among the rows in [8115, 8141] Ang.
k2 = -1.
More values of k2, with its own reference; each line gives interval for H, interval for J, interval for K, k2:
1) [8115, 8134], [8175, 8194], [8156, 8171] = 3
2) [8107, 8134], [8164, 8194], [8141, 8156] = 1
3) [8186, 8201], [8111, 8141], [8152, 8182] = -2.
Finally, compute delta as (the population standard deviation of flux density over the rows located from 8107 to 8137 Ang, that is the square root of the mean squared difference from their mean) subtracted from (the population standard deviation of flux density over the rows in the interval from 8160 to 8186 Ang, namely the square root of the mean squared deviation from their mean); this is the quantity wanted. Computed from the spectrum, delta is -0.2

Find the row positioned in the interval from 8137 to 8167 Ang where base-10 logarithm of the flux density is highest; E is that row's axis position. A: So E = 8158.04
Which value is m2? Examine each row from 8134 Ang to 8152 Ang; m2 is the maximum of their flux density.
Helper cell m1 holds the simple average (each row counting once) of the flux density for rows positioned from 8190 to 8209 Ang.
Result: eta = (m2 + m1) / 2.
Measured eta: 19.1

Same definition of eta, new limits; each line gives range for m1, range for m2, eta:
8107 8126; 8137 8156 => 18.8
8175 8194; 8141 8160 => 18.9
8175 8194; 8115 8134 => 18.7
